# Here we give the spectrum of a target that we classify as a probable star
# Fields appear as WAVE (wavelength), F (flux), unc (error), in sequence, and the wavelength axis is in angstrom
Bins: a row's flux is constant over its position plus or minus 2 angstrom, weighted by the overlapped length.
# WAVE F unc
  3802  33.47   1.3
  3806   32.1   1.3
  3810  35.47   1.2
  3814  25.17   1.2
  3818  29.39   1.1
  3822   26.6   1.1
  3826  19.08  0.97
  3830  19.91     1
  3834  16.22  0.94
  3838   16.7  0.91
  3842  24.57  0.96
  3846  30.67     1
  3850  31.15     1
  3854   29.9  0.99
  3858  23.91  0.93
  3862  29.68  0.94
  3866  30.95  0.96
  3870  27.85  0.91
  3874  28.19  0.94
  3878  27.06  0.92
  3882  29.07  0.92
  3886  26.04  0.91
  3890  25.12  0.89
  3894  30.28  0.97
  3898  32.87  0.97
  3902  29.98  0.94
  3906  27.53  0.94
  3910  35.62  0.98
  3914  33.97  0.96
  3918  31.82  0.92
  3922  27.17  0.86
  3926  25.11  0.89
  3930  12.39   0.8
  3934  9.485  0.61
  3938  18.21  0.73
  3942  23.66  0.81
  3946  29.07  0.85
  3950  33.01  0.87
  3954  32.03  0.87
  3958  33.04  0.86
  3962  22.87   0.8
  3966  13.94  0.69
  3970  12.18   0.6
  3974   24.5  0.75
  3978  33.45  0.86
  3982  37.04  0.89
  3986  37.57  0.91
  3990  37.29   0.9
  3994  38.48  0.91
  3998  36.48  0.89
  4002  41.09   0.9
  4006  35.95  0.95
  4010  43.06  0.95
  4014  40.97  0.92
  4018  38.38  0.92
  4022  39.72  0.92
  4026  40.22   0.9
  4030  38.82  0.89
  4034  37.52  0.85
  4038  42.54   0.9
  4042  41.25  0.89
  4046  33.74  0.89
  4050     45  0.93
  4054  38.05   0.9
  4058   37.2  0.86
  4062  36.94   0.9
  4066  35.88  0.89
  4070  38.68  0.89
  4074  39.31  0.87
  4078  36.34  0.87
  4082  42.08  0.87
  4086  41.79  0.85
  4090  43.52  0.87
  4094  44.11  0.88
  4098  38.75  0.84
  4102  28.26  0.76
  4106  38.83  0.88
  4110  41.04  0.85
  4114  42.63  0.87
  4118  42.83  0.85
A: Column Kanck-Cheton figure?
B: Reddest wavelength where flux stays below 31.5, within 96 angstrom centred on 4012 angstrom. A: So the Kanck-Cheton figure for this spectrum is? 3974 angstrom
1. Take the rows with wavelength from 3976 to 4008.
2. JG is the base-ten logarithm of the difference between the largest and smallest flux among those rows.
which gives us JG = 0.88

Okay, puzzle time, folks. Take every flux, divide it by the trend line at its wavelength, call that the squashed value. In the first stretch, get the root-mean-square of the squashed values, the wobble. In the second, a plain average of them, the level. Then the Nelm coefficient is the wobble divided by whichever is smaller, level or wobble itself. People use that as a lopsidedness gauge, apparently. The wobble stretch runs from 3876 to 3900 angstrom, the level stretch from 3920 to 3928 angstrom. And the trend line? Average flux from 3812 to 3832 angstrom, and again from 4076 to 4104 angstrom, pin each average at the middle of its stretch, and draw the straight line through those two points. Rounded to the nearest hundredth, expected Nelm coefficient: 1.17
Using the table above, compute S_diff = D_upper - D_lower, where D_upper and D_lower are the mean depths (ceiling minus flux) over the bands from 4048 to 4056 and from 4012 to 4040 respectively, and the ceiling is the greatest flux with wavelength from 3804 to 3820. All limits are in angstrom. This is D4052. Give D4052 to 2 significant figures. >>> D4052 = -1.8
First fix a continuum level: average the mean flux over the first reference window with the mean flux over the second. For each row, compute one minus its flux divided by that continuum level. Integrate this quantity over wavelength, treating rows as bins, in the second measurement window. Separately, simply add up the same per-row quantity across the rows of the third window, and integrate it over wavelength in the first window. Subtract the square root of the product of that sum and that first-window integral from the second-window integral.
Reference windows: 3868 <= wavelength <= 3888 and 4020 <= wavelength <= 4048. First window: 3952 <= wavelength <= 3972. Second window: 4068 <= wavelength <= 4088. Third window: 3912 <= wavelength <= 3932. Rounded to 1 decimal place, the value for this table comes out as -6.4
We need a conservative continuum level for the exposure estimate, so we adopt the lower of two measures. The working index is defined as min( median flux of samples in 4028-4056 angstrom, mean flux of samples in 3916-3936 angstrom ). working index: 21.2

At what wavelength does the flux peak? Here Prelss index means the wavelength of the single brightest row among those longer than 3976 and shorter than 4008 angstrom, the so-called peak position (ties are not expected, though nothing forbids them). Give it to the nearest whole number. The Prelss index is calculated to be 4002 angstrom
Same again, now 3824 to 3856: 3850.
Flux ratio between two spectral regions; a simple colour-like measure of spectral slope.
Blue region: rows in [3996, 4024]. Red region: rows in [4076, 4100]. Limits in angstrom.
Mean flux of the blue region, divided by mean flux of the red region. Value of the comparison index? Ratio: 0.96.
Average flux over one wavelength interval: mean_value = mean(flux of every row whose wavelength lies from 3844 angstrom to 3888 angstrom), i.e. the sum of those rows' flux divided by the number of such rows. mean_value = 29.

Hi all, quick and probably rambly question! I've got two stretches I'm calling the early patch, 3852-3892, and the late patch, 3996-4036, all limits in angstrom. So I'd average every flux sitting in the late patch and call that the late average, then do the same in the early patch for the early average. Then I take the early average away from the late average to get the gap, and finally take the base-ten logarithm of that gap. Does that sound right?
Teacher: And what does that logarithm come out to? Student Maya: 1.06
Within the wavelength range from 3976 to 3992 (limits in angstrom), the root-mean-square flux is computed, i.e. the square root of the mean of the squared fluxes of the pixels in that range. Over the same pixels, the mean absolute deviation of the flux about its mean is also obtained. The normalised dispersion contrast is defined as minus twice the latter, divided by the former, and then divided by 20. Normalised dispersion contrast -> -0.0040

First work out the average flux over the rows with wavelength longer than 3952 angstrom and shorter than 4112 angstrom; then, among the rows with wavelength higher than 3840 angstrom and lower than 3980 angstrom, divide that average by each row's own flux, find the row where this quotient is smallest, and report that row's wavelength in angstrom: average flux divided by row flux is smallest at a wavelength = 3910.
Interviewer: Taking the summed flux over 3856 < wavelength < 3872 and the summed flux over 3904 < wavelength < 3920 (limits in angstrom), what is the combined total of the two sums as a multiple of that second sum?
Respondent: 1.87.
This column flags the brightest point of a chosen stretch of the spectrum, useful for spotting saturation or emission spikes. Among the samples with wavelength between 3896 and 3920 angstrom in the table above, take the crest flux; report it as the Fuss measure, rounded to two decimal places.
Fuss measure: 35.62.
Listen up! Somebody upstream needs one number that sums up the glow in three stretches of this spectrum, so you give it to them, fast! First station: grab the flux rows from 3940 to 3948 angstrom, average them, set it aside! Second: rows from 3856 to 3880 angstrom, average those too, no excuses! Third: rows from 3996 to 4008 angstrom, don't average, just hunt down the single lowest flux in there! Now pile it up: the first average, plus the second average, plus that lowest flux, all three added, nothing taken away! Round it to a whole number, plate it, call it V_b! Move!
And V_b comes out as 90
